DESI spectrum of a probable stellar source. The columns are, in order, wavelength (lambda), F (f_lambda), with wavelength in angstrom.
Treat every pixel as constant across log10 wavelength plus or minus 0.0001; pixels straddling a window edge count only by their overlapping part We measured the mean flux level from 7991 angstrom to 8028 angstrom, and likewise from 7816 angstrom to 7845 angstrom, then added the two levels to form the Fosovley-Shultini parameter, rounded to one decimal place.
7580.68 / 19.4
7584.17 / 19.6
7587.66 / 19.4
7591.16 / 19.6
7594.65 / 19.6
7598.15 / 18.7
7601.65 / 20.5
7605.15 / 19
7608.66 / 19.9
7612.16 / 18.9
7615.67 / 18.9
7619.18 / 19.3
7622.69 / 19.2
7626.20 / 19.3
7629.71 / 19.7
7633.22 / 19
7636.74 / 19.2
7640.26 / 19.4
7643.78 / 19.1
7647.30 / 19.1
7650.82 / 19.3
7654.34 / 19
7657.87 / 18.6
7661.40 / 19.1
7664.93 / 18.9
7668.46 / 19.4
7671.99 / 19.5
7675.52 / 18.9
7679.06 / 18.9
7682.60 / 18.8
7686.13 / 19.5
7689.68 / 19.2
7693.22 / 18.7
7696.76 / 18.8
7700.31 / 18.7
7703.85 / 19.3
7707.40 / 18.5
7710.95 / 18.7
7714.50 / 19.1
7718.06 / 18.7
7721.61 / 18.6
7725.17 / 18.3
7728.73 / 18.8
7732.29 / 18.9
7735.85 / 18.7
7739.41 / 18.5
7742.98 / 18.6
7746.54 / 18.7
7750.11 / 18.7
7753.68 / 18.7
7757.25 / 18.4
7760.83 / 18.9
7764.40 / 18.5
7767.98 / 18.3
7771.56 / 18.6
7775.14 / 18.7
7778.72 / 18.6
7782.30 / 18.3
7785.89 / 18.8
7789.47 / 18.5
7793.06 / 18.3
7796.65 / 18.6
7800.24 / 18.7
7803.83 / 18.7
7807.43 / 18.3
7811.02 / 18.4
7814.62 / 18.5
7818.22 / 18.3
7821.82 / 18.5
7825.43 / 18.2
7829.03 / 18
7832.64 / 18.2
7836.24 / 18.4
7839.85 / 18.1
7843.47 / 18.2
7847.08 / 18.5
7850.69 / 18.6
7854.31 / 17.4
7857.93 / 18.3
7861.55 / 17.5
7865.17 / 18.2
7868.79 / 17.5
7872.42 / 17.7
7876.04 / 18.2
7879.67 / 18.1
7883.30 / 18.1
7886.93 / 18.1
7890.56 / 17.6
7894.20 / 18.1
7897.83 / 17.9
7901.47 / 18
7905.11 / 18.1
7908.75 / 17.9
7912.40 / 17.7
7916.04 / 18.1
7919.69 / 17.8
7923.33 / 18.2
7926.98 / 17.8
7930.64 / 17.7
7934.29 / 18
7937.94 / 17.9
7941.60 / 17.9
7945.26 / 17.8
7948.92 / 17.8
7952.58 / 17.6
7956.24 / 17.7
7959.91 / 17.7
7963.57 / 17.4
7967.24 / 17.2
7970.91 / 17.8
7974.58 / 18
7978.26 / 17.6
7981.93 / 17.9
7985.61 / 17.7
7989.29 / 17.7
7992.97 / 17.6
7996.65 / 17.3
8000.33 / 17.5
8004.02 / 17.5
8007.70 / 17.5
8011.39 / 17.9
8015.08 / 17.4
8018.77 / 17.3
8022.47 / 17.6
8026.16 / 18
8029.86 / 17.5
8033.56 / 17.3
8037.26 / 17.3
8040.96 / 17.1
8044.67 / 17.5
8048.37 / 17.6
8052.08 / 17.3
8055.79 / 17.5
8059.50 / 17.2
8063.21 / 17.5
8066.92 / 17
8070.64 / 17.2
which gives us 35.8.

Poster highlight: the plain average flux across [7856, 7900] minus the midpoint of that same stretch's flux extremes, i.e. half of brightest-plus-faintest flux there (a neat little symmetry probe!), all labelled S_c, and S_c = 0.042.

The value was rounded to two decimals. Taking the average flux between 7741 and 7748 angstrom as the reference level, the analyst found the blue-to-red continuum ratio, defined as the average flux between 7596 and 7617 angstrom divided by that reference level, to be 1.04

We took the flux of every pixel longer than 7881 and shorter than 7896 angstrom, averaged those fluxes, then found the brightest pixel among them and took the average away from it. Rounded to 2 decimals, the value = 0.12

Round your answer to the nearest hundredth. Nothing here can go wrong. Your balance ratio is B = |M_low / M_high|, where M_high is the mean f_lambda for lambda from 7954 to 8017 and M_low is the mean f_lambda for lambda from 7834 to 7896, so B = 1.02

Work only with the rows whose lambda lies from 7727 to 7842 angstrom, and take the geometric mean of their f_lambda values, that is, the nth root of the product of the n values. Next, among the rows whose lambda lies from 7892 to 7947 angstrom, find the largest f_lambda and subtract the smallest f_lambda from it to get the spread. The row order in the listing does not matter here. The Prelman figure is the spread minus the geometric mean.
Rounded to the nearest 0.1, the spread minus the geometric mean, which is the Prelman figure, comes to -18.0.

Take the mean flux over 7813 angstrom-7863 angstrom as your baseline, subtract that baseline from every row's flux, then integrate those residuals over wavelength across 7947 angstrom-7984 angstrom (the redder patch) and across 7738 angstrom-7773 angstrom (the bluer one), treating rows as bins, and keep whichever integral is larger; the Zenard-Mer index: 14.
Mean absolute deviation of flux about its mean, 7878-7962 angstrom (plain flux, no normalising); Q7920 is 0.15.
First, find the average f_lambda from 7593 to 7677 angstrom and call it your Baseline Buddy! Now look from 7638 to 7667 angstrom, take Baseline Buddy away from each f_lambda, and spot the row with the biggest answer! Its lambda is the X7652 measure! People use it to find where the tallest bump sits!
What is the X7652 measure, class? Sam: 7640.26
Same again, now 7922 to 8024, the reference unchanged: 7923.33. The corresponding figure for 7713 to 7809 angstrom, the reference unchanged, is 7714.50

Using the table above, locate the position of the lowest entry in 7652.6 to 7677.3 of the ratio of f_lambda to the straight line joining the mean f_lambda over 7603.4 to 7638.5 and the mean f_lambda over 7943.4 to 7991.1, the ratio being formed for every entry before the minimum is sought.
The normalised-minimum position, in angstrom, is 7657.87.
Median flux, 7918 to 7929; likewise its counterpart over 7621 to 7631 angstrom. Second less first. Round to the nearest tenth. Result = 1.5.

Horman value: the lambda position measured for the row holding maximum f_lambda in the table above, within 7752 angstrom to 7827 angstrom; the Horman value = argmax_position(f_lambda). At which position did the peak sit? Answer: 7760.83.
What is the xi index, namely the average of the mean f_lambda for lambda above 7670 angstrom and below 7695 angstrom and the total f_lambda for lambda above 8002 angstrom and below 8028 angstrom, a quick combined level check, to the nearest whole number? 71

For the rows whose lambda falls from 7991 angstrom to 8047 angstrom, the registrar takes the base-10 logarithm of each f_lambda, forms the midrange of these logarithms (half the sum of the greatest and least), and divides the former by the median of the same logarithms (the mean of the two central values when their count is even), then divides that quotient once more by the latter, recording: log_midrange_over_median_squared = 0.805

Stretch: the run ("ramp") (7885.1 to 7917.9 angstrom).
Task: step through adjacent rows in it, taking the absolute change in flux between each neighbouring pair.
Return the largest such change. 0.50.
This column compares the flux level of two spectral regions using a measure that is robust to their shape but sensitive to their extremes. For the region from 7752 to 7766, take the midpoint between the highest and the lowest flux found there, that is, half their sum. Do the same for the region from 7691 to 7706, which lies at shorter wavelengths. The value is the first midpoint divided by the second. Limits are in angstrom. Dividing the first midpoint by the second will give 0.982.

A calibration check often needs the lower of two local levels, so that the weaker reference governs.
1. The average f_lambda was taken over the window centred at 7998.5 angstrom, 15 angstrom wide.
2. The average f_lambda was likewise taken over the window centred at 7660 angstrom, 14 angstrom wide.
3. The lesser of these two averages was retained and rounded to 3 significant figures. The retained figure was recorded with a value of 17.5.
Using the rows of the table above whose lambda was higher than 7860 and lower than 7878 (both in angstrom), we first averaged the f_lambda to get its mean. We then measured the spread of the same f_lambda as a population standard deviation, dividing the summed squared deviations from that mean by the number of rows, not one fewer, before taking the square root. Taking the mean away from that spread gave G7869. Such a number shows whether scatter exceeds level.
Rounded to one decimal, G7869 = -17.5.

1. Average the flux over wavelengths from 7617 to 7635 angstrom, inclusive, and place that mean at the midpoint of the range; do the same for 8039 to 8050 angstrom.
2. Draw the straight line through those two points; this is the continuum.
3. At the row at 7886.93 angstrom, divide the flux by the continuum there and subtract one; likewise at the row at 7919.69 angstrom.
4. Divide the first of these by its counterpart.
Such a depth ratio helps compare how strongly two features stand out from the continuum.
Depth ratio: 0.1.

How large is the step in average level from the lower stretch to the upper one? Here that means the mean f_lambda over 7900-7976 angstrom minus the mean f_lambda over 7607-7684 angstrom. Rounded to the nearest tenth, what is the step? -1.3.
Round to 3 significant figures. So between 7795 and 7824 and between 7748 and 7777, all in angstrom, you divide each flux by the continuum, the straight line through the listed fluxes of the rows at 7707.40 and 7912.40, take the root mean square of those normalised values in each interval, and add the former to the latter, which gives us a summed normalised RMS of 2.04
